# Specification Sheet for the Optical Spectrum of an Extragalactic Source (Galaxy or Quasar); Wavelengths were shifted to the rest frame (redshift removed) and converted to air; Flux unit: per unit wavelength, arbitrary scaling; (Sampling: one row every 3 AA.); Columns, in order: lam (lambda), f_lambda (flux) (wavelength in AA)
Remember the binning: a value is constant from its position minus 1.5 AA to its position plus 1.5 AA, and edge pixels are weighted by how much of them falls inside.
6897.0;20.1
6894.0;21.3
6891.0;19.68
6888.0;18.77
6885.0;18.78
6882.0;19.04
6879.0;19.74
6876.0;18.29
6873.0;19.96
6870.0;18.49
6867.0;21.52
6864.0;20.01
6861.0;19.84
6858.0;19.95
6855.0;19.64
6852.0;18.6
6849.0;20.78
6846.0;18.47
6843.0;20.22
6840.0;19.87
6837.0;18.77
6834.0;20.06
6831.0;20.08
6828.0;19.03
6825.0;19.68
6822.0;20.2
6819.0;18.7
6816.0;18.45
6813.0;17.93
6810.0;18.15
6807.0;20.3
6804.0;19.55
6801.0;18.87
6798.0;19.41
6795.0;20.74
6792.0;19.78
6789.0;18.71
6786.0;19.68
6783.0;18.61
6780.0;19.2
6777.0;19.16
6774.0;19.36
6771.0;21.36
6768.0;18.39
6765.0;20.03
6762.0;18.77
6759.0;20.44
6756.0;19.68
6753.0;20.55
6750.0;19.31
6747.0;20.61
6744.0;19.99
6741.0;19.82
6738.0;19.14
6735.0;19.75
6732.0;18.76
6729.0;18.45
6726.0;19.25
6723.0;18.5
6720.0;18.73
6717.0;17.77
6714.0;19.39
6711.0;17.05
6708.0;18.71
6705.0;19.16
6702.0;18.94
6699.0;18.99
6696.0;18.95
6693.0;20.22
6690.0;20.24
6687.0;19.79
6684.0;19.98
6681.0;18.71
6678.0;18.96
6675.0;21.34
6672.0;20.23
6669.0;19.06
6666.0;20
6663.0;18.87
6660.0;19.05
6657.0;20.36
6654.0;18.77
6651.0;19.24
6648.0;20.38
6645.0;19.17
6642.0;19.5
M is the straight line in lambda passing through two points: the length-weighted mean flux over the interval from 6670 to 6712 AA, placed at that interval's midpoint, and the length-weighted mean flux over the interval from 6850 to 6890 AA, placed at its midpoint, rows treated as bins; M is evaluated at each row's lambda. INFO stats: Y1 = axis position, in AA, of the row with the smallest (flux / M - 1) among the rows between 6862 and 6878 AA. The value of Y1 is 6876.0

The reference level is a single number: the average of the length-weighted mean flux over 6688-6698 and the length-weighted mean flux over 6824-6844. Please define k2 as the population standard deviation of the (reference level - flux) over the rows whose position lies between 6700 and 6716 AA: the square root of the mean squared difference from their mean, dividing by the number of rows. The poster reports 0.83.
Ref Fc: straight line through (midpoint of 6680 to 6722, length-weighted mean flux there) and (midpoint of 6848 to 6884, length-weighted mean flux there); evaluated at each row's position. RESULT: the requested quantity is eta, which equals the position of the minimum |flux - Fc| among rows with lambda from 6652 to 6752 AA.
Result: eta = 6678.0 AA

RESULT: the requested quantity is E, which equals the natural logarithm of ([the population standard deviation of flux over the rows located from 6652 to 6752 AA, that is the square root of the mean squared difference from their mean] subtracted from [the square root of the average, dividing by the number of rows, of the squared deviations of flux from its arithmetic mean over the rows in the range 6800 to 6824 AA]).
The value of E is -4.50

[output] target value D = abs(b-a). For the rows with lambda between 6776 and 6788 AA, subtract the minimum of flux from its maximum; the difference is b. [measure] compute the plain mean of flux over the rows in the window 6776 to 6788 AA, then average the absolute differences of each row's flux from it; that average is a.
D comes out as 0.8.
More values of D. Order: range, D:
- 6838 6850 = 1.6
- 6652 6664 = 1.0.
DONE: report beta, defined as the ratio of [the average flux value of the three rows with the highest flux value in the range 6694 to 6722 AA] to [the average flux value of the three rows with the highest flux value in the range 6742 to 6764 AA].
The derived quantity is 0.93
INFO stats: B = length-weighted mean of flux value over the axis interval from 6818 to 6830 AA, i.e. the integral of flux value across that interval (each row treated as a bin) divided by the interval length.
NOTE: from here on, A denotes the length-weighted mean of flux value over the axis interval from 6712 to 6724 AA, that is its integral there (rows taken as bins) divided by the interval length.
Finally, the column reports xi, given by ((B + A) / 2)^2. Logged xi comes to 361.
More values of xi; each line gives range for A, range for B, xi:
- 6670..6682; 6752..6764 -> 393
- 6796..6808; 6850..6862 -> 382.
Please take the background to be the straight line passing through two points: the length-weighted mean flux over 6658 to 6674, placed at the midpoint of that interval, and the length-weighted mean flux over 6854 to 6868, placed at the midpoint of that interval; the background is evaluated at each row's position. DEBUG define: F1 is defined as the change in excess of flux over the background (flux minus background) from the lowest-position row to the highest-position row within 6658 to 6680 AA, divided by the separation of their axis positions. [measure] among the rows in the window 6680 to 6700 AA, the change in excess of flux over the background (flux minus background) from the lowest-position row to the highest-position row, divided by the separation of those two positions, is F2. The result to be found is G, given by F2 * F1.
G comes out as -0.0001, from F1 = -0.01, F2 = 0.01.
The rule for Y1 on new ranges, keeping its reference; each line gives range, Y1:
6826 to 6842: 6837.0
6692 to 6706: 6702.0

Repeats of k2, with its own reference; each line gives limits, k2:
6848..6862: 0.70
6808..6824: 0.80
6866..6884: 1.08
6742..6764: 0.64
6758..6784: 0.91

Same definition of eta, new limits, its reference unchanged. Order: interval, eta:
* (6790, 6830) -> 6798.0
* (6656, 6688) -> 6678.0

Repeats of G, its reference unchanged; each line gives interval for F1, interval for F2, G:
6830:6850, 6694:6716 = 0.0008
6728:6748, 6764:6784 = -0.0096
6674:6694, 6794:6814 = 0.0104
